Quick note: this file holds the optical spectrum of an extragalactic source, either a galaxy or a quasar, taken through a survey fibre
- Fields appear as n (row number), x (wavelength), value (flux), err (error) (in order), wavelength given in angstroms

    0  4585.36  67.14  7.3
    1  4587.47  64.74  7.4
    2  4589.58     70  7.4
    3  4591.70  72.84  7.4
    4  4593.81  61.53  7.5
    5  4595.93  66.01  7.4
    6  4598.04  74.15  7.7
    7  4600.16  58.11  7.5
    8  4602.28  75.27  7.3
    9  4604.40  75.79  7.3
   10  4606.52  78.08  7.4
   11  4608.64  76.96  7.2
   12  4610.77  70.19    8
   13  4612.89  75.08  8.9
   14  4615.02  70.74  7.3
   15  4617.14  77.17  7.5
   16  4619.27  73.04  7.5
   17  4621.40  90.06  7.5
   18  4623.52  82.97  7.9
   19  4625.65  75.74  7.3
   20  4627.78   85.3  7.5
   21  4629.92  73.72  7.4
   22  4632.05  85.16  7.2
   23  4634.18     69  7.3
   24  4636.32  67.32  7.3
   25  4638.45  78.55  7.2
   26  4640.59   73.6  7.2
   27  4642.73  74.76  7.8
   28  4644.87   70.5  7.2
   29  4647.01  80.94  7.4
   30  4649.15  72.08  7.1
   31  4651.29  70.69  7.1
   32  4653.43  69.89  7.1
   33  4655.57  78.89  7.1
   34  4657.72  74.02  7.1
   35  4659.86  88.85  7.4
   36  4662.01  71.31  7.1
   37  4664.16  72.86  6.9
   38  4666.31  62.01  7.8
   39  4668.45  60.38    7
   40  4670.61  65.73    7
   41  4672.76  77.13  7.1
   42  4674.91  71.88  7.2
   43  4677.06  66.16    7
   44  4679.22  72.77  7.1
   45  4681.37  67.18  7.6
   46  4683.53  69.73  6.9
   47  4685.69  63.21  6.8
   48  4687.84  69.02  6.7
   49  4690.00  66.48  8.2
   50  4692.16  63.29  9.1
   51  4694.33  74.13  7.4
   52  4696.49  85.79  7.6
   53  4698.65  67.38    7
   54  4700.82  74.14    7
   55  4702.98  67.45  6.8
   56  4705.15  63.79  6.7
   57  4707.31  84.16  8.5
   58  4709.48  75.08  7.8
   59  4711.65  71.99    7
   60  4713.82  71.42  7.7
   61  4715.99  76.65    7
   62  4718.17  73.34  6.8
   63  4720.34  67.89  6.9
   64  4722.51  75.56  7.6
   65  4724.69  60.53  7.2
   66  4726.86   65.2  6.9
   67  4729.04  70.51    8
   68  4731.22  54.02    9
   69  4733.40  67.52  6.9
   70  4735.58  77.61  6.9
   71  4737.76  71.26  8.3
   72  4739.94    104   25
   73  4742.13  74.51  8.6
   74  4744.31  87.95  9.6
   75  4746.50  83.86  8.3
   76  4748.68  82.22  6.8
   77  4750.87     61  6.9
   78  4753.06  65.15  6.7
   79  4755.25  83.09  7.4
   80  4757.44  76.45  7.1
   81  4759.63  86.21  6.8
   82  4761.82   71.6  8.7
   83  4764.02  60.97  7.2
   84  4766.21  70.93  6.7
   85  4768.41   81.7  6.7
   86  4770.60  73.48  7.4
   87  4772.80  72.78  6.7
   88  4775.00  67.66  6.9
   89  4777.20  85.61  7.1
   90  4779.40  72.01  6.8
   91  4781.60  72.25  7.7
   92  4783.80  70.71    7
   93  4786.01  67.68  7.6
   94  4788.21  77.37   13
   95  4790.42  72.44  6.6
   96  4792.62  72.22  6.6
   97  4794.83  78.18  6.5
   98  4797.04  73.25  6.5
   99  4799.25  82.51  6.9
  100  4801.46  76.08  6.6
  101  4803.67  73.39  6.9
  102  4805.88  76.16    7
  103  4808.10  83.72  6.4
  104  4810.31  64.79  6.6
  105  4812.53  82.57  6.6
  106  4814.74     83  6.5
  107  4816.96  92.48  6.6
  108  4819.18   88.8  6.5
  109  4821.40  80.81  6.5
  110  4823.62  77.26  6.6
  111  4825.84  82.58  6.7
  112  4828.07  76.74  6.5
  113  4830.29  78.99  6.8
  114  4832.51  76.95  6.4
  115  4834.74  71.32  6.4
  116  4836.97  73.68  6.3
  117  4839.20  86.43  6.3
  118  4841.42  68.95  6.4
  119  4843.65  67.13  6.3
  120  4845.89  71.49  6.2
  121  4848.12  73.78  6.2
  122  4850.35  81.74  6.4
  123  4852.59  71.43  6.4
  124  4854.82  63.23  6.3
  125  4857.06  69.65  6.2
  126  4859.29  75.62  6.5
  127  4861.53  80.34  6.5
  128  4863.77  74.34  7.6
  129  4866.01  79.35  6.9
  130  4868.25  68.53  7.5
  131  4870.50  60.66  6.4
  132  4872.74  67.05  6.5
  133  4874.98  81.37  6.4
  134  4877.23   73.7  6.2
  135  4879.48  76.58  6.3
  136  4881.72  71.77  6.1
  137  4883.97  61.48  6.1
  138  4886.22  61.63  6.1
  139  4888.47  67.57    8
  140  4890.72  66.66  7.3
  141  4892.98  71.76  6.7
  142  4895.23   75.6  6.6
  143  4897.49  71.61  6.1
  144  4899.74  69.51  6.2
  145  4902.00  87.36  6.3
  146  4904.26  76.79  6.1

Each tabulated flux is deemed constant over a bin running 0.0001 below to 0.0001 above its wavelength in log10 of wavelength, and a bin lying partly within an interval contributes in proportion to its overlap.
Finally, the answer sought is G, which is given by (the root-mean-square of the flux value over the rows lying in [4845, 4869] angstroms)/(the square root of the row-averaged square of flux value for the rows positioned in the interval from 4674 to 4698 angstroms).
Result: 1.05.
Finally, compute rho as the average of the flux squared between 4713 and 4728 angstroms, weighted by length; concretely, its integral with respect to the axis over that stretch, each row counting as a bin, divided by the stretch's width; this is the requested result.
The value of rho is 4938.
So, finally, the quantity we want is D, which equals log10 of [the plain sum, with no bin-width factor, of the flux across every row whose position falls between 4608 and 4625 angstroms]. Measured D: 2.79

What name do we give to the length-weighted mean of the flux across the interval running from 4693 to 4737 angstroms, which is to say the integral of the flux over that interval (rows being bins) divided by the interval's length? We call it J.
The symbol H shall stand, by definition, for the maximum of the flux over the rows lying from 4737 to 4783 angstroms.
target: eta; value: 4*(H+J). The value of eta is 701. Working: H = 104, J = 71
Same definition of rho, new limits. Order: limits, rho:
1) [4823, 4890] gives 5367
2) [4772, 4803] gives 5552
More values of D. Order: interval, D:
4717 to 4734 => 2.73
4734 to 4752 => 2.81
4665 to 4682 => 2.73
